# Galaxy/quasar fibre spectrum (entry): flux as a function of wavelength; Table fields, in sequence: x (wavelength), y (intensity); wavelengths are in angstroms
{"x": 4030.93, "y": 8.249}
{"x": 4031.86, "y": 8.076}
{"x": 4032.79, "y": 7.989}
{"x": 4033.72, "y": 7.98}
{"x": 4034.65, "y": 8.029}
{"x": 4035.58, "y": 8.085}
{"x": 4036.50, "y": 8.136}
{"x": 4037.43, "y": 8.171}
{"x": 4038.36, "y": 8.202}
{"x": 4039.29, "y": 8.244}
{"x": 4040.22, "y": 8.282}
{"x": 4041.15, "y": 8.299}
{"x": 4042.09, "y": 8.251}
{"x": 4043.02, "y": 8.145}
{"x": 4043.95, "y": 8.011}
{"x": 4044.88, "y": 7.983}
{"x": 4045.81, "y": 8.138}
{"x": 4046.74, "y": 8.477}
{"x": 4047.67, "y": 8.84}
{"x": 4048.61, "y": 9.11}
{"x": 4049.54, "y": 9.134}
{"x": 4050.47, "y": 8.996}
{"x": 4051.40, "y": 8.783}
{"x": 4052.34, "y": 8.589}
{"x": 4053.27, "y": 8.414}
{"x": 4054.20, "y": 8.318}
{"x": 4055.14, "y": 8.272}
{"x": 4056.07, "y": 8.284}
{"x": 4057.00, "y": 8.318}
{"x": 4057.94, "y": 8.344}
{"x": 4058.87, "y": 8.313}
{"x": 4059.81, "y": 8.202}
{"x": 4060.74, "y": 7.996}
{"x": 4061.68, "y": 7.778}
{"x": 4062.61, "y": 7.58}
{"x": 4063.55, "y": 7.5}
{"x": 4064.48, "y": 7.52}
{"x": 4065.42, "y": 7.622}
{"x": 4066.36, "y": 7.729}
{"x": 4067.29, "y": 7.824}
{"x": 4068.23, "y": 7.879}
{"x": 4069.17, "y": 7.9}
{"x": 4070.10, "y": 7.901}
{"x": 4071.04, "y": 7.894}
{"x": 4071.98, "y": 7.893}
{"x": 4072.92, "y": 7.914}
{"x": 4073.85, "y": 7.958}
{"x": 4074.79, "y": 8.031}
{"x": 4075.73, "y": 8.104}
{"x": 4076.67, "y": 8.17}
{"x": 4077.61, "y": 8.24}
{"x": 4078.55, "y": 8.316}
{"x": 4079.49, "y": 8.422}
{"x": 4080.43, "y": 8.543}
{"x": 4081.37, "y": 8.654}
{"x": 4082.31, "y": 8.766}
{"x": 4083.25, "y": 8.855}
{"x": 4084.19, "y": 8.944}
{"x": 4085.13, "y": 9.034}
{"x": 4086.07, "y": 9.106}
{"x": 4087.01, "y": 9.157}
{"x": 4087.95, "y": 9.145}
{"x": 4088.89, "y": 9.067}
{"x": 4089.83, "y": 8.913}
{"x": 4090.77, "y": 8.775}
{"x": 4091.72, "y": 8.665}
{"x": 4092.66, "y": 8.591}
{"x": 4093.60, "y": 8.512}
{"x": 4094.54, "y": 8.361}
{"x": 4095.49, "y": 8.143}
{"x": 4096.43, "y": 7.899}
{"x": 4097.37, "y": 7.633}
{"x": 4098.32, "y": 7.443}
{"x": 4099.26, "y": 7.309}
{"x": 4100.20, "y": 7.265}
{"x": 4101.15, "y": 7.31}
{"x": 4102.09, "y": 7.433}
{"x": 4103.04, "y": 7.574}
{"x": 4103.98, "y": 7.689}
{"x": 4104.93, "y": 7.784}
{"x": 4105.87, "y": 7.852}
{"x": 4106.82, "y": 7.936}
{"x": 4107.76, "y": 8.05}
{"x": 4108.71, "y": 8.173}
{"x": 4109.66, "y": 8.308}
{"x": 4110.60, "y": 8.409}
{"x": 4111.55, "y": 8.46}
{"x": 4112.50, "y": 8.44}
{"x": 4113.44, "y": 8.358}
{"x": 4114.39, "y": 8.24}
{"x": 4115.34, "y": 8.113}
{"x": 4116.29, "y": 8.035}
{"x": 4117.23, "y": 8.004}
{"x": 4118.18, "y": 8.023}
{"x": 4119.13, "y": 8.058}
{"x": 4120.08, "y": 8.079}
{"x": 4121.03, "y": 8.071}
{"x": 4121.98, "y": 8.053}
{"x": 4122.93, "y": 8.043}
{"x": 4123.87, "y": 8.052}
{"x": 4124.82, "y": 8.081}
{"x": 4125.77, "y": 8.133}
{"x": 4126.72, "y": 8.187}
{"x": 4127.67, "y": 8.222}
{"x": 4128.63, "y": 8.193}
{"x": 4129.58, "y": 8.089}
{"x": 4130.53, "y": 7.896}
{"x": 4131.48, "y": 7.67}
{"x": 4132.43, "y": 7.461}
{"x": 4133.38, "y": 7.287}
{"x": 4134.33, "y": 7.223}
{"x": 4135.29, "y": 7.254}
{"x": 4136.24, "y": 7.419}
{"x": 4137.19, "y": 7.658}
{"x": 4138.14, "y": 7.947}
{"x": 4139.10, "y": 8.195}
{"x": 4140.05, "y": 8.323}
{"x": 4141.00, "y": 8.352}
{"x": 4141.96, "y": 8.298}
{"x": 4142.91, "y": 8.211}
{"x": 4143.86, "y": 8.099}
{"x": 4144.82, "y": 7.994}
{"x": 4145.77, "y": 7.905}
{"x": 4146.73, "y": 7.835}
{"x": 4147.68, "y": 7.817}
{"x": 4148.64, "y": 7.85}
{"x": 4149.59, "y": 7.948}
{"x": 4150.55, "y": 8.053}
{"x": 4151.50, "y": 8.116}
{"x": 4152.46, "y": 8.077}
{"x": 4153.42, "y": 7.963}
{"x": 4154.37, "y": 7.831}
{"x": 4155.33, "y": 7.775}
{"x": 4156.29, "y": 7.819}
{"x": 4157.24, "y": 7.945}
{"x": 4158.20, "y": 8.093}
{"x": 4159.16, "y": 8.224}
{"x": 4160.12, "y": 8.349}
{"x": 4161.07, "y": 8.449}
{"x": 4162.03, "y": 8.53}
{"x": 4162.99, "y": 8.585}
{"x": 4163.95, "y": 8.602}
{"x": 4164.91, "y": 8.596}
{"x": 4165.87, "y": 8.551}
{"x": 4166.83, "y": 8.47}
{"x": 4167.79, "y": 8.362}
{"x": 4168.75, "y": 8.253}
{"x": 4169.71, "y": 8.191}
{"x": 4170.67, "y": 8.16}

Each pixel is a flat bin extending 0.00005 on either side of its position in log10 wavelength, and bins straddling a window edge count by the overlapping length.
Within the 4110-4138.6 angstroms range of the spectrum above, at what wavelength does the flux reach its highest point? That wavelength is 4111.55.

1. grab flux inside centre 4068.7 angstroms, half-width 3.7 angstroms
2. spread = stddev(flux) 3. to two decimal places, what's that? 0.10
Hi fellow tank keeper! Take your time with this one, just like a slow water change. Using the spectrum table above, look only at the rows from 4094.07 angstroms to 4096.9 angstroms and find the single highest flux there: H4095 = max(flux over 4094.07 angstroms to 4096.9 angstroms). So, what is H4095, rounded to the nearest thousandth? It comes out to 8.361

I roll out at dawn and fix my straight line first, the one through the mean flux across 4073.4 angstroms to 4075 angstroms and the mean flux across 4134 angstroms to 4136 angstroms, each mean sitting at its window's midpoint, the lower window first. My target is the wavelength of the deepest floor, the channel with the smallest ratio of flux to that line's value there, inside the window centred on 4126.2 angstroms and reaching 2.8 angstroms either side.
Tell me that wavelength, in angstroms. 4123.87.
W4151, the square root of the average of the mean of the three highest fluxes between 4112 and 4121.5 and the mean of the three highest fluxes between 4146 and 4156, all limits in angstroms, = 2.87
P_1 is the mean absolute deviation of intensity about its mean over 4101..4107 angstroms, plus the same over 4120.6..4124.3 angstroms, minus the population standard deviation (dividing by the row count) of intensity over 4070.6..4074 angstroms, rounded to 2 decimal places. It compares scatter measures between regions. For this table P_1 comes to 0.17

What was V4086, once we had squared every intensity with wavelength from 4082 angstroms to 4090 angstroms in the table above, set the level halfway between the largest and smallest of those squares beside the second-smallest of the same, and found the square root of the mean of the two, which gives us 8.91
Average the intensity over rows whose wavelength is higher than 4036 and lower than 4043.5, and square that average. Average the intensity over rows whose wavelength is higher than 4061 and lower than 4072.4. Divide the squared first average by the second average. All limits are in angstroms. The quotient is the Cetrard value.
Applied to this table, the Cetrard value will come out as 8.7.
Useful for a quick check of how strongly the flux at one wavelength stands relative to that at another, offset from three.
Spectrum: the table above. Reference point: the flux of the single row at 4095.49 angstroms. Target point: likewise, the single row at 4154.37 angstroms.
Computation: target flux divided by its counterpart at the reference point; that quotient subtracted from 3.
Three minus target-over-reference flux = 2.04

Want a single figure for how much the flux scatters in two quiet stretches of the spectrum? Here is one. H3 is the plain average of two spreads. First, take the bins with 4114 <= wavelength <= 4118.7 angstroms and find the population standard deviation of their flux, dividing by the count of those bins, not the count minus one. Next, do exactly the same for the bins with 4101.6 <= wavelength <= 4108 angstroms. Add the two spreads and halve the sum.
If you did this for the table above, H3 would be 0.14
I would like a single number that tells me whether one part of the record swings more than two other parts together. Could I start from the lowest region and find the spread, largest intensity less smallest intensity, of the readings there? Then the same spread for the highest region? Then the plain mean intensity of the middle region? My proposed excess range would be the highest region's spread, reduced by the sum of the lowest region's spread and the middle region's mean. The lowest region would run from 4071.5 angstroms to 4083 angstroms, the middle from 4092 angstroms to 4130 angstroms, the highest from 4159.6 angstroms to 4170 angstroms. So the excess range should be -8.48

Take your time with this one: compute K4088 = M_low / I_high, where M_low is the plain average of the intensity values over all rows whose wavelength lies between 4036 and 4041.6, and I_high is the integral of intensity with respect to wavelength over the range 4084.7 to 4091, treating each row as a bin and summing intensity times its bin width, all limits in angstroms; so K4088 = 0.14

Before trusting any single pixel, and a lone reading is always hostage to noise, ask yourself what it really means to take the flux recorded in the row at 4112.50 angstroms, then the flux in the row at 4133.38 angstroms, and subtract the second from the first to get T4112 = 1.15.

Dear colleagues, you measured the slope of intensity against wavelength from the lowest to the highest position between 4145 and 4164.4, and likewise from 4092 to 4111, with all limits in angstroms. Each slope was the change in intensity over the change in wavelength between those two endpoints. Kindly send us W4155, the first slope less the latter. 0.05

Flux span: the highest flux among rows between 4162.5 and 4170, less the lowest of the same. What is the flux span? 0.41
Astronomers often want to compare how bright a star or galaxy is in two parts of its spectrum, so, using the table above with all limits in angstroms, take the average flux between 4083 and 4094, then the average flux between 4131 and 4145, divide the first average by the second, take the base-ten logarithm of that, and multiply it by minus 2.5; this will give -0.14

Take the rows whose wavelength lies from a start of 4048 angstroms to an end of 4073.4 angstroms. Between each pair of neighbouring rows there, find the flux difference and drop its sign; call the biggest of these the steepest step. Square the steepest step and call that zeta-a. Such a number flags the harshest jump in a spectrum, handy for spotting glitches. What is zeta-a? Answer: 0.048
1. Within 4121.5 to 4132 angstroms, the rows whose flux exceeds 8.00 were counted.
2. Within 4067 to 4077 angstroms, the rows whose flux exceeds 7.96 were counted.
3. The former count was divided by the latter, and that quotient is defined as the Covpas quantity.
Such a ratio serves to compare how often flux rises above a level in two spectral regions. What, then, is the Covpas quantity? 3.0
